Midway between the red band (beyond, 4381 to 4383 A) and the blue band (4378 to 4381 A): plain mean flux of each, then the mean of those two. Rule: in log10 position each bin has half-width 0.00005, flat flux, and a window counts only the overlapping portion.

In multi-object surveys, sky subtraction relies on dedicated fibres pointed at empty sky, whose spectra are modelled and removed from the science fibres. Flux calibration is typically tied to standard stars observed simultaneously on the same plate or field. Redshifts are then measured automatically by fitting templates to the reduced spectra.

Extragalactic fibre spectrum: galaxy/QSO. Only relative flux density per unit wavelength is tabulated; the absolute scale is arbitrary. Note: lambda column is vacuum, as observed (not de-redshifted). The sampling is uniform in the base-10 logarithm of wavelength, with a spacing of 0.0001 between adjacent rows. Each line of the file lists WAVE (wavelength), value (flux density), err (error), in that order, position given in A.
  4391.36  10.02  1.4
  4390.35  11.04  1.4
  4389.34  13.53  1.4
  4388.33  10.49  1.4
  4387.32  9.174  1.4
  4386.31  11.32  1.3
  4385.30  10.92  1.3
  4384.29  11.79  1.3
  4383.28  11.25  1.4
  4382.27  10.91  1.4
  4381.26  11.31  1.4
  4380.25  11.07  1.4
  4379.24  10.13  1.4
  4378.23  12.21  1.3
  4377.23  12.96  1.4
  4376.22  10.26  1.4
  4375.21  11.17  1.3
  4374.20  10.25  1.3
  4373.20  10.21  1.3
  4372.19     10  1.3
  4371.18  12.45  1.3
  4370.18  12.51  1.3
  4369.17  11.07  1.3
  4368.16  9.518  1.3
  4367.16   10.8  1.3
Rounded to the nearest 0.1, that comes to 11.1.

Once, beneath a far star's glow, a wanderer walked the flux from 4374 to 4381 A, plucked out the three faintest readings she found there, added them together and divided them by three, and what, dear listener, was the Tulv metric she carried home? 10.2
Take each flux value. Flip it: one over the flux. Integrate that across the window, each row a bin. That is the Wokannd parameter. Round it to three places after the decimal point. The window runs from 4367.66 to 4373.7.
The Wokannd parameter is 0.557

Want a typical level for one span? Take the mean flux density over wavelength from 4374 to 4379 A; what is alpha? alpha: 11.37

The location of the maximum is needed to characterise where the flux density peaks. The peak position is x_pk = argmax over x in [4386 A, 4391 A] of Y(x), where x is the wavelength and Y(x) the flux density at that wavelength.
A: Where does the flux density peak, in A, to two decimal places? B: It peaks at 4389.34 A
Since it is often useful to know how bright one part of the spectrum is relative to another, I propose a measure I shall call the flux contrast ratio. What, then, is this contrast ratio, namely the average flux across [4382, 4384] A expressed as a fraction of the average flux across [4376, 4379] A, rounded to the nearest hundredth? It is 0.94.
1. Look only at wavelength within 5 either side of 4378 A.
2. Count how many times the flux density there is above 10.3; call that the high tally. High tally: 6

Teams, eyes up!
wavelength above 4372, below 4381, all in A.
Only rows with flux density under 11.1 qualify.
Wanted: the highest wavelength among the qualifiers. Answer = 4380.25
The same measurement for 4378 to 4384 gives 4382.27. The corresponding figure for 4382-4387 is 4385.30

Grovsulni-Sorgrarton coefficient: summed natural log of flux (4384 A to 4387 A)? 7.28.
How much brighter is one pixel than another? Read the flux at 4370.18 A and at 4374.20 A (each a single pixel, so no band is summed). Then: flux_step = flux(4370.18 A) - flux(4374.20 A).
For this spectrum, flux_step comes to 2.3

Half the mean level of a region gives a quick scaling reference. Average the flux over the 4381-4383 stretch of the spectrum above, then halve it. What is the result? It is 5.55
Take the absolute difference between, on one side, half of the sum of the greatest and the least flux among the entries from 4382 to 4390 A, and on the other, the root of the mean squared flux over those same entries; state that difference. 0.12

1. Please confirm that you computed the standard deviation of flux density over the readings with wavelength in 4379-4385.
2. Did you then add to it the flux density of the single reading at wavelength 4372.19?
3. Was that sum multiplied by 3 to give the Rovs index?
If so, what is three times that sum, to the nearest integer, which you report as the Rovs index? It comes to 32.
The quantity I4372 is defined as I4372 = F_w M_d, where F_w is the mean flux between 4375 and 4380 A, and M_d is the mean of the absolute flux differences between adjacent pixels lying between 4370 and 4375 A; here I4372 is 7.8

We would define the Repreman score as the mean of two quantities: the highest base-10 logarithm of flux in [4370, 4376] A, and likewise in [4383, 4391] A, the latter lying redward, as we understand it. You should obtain 1.11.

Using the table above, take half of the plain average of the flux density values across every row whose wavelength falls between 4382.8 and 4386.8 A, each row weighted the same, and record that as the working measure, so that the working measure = 5.66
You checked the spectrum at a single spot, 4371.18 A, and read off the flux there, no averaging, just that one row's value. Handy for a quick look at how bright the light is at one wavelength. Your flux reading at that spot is 12.45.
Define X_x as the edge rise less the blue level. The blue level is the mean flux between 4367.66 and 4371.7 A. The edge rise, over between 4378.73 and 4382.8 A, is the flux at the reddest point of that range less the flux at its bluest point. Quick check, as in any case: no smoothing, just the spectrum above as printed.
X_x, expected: -10.6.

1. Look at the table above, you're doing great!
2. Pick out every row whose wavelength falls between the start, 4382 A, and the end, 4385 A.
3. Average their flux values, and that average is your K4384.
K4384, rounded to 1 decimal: 11.3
